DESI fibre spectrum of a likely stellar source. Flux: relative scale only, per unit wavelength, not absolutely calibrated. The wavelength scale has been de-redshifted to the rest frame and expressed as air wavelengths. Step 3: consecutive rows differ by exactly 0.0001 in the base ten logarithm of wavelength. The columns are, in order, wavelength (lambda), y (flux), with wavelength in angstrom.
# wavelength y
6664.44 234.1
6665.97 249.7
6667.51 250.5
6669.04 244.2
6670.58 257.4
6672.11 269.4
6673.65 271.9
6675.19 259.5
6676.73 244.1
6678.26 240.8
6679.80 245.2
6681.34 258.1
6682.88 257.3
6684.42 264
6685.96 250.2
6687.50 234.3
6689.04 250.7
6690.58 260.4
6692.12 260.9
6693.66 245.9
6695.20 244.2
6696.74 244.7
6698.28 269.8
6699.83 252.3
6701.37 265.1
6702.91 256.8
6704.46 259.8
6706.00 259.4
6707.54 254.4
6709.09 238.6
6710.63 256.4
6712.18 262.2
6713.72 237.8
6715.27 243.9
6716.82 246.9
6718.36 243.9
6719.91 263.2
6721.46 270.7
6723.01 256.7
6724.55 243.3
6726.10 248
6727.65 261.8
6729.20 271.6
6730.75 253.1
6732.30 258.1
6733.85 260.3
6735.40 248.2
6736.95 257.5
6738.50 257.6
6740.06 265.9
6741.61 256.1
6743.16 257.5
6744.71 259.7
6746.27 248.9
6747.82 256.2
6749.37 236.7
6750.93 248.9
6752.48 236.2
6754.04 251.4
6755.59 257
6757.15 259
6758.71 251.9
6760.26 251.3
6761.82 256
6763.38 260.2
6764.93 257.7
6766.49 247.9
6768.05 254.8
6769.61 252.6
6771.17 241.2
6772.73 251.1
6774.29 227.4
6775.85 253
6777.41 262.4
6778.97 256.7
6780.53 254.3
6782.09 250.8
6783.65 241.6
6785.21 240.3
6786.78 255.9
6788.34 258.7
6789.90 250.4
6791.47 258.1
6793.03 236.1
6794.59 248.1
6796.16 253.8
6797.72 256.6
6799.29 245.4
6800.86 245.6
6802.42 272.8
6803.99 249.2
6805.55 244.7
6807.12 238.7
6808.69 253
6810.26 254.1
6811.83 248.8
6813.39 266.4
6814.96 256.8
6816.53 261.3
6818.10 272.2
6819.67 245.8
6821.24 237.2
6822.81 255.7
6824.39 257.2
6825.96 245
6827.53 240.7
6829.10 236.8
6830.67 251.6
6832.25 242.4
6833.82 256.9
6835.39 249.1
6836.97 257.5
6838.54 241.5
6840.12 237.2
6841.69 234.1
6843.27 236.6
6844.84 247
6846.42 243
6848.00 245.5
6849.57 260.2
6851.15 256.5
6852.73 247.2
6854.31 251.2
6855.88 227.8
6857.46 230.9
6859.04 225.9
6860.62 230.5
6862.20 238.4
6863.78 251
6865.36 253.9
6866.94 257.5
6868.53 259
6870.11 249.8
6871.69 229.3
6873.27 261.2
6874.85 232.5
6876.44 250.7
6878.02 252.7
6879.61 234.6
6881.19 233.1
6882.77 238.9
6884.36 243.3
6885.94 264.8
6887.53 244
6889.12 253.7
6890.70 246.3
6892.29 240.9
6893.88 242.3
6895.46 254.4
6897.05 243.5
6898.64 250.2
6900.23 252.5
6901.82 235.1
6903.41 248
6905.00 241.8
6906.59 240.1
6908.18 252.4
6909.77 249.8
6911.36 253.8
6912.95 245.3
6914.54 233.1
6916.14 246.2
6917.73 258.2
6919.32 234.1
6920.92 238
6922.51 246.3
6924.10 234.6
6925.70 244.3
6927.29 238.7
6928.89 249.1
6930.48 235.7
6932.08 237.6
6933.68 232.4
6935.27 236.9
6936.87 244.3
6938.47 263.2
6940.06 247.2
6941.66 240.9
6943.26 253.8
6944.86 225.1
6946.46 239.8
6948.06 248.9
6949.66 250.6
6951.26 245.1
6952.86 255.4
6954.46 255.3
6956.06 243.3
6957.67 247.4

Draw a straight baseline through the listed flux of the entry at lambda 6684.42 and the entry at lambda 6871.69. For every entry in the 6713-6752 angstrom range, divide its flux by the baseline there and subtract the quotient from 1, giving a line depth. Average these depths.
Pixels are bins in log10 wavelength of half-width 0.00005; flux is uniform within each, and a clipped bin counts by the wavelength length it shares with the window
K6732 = 0.00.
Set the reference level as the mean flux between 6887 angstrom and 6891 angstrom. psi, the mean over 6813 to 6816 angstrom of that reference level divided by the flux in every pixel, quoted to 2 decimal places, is 0.95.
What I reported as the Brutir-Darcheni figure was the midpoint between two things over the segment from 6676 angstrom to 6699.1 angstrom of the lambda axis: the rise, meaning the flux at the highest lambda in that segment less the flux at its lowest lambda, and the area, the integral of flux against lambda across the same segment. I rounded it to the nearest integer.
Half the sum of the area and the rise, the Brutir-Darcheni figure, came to 2916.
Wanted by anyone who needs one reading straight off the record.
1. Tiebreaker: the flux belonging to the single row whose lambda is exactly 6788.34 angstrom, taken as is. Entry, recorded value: 258.7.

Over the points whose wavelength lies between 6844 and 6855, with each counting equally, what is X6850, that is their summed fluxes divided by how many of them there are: 250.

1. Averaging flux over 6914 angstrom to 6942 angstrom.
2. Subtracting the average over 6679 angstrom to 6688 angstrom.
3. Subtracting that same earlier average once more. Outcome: -261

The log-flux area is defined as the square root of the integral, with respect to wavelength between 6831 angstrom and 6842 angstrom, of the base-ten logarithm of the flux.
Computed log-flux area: 5.1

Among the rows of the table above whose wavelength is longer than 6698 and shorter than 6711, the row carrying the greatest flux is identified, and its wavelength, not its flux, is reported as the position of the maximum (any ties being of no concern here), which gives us 6698.28 angstrom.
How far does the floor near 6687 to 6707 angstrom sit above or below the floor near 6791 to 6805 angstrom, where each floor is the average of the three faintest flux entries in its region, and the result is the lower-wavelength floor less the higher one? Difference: -1.3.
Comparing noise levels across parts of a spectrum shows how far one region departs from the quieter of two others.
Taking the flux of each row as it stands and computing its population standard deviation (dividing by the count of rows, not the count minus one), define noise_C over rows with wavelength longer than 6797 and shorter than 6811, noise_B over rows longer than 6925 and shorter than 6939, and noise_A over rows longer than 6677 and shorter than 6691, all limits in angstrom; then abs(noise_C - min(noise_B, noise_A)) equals 0.5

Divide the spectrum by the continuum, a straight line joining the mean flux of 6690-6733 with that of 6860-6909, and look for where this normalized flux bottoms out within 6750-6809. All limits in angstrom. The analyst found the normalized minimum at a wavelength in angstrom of 6774.29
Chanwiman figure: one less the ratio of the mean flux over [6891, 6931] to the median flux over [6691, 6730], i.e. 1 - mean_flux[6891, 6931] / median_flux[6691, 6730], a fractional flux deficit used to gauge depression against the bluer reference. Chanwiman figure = 0.047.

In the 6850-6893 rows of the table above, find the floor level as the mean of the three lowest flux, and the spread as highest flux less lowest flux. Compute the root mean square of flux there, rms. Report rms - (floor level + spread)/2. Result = 112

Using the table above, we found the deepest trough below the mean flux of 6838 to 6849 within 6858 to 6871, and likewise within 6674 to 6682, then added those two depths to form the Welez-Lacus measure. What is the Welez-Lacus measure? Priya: 15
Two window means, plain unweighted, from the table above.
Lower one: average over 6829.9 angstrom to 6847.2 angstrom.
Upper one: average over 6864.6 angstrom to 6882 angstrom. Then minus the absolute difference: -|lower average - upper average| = -1.6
